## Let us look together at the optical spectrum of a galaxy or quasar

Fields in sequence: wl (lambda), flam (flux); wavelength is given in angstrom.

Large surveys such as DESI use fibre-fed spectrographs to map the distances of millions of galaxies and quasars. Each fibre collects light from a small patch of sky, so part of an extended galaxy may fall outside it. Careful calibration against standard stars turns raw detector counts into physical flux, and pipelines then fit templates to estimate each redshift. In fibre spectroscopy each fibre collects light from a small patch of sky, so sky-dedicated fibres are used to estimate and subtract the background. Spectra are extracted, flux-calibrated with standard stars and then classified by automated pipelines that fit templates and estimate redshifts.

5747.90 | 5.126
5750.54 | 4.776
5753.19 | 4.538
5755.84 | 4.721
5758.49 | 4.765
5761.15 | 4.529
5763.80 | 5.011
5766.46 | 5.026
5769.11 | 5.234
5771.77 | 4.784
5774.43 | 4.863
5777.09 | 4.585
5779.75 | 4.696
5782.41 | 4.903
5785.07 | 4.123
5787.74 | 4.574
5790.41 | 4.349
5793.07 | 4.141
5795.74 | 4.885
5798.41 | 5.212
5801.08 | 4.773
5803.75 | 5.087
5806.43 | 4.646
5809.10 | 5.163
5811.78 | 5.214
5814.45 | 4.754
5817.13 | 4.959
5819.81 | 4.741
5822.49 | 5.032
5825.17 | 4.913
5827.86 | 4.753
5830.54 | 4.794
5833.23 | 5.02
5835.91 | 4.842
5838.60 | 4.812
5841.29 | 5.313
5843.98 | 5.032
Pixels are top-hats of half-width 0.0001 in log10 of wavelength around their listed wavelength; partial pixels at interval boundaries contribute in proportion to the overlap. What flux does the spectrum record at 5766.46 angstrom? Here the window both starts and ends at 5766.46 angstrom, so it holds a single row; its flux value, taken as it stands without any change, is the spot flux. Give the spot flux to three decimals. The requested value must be 5.026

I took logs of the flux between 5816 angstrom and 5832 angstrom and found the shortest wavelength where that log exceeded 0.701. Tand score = 5822.49 angstrom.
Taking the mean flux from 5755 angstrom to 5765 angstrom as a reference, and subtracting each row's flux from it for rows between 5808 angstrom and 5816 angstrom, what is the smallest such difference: -0.46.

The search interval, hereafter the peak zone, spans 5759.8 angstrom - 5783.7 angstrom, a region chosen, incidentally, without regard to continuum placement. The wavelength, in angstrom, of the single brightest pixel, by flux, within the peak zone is 5769.11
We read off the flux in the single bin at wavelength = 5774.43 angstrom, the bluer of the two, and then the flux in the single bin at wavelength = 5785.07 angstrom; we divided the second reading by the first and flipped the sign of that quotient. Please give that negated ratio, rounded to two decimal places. -0.85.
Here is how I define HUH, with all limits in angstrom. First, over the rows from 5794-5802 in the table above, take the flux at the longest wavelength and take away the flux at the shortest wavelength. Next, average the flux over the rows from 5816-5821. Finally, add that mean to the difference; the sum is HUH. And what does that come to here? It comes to 4.7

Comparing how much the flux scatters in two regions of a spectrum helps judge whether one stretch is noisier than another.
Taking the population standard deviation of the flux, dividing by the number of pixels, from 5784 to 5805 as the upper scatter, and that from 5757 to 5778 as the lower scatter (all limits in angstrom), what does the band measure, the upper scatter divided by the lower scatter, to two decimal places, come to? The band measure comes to 1.76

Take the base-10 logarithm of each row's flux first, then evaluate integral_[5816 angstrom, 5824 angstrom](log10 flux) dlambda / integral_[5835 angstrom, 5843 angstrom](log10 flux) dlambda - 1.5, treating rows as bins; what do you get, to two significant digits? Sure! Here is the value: -0.51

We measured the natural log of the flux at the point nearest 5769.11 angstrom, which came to 1.66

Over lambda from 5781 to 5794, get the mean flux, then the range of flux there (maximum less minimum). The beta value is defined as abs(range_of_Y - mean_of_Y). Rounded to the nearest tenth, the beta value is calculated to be 3.6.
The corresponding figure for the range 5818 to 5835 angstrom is 4.6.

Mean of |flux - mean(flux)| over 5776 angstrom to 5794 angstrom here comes 0.24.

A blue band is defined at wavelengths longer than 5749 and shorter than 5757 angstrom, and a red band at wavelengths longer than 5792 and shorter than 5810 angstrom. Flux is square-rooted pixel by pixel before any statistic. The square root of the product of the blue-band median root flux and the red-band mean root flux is 2.19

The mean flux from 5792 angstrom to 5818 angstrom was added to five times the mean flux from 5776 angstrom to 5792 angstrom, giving 27.6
